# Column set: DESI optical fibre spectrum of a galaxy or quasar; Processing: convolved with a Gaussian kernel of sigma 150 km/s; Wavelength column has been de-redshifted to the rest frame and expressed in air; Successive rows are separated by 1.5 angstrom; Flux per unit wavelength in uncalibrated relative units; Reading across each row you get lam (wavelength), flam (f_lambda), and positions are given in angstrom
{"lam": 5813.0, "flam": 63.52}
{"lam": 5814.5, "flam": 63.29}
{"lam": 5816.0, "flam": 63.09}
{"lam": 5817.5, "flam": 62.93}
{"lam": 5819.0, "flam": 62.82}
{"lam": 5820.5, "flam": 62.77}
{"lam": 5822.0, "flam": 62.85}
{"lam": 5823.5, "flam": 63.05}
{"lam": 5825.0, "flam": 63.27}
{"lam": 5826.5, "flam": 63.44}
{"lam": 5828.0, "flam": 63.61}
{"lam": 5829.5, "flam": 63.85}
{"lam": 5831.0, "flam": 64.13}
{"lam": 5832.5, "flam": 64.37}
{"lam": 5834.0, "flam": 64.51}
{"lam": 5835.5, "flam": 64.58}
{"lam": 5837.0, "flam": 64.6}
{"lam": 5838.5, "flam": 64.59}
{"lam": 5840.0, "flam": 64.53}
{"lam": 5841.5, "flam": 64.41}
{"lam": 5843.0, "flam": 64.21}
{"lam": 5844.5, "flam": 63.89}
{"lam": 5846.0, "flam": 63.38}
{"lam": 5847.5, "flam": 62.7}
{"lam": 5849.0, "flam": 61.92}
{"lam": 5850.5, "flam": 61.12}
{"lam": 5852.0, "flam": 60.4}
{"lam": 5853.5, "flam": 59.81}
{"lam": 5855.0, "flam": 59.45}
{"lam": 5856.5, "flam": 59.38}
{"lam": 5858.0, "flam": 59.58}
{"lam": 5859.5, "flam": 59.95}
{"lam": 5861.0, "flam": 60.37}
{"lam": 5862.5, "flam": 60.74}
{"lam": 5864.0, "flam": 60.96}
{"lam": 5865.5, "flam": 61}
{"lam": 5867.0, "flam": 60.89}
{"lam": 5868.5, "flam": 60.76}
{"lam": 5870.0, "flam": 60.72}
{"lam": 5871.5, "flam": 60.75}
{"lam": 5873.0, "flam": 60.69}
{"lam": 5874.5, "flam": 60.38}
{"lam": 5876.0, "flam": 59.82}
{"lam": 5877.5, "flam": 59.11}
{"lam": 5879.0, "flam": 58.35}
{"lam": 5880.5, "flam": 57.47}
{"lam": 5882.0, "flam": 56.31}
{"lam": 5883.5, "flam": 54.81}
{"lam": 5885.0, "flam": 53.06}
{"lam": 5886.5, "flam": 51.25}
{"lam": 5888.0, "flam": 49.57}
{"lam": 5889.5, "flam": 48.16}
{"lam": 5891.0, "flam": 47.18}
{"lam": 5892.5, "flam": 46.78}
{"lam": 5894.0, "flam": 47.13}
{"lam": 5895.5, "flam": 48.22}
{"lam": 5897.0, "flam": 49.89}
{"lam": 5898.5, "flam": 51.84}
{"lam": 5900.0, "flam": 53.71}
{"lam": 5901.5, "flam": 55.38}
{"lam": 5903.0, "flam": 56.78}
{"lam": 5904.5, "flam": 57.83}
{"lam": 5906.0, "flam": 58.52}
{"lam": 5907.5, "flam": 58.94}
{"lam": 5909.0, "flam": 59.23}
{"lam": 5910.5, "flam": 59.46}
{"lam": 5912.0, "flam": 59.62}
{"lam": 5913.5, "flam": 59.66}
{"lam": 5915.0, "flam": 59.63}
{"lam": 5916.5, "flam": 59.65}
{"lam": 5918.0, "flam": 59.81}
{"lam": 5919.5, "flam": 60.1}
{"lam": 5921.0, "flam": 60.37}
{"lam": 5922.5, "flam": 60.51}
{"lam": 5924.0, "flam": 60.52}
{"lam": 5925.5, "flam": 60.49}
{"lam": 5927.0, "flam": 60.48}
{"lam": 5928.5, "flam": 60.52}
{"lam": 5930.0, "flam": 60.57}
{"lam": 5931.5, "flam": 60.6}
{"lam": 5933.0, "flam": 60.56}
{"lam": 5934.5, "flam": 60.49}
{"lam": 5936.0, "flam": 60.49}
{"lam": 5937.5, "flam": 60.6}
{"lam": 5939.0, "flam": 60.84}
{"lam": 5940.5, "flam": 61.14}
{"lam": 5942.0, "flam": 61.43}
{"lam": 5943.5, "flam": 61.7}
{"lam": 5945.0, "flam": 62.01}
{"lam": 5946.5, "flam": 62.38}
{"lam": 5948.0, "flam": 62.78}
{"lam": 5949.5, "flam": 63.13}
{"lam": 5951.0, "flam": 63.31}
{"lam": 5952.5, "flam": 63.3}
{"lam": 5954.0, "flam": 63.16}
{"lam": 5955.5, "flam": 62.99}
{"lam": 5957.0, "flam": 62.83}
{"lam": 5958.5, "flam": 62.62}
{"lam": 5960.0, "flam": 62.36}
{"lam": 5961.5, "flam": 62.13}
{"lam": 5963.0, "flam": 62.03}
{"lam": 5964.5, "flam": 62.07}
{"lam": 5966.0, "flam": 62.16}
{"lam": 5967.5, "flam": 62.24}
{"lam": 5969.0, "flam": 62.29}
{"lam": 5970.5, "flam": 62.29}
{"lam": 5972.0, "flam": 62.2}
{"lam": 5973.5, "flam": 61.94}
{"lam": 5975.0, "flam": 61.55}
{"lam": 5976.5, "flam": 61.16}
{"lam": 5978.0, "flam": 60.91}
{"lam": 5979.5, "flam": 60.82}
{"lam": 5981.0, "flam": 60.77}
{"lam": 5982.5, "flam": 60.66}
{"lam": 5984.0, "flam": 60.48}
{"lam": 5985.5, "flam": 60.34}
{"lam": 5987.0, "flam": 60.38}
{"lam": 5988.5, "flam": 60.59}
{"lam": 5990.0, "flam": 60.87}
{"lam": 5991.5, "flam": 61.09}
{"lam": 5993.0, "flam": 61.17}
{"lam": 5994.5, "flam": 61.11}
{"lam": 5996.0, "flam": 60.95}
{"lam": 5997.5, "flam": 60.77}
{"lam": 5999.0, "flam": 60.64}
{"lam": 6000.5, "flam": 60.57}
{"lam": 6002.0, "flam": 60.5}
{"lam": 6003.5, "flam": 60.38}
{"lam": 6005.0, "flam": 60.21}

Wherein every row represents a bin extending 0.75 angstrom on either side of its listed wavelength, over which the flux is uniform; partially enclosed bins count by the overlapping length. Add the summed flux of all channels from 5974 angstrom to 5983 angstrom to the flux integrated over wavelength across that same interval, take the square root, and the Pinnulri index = 30.2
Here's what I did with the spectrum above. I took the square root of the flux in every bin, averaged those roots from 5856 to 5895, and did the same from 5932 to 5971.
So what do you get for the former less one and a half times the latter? -4.29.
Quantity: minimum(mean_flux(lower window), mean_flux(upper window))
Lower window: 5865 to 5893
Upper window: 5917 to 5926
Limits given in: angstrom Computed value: 56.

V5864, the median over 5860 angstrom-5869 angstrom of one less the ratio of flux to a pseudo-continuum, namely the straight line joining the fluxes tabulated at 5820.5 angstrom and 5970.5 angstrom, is 0.029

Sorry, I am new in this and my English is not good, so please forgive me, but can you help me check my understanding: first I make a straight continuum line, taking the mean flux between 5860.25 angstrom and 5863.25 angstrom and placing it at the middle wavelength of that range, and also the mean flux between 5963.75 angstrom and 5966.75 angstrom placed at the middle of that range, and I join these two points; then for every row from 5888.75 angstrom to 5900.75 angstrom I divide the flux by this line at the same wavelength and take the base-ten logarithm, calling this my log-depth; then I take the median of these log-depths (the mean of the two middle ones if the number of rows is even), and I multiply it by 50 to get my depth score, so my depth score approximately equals -5.1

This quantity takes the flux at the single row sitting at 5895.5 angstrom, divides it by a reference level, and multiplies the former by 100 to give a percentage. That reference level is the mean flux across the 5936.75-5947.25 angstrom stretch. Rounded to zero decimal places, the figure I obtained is 78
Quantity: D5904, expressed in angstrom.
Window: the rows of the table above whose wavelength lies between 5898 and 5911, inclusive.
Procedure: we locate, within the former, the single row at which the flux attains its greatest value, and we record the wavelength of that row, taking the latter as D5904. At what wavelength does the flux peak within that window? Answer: 5910.5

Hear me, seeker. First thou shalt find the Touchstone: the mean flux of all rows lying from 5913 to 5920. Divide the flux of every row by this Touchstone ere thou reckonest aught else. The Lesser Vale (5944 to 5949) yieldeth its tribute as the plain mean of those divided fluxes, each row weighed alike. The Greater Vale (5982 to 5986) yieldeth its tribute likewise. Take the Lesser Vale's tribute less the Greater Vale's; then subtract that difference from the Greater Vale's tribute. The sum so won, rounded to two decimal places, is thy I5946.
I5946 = 0.98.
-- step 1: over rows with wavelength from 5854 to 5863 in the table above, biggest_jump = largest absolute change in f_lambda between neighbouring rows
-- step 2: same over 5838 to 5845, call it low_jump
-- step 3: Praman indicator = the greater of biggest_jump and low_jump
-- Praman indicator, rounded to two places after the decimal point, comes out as 0.42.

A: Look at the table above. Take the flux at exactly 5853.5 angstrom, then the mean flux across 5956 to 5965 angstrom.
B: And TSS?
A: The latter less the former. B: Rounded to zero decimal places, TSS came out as 3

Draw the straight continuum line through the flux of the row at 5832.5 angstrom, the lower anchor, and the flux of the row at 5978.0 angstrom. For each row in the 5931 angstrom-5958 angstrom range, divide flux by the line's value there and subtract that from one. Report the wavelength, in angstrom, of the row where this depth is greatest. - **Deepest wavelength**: 5934.5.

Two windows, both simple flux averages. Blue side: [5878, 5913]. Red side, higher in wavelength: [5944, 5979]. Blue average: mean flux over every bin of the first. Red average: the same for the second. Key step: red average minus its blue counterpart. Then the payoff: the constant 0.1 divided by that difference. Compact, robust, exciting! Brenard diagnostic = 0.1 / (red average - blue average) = 0.012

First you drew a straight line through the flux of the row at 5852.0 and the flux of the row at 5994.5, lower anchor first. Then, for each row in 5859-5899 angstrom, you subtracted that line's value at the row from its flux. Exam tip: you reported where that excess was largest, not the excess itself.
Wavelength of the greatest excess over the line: 5865.5 angstrom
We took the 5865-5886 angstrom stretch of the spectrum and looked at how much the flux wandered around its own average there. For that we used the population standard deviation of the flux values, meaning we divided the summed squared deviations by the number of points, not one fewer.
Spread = 2.5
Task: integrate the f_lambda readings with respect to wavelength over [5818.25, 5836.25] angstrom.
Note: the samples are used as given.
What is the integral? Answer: 1145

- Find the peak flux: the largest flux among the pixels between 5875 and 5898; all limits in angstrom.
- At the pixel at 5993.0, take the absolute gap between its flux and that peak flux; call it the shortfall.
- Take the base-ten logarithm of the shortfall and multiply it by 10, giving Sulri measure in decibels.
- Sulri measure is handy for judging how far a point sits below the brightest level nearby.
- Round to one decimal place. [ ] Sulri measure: 1.3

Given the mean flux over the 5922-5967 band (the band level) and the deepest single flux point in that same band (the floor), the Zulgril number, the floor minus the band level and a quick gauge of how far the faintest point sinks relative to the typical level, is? -1.2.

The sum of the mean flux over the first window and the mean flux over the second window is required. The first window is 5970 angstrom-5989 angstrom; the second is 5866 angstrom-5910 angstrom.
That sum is 116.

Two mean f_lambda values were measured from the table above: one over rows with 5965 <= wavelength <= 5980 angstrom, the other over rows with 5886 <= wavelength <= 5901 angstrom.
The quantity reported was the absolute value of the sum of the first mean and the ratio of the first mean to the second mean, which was 63.0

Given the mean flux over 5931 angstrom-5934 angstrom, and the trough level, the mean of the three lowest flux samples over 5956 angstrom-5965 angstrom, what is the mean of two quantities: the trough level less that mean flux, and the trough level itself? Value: 32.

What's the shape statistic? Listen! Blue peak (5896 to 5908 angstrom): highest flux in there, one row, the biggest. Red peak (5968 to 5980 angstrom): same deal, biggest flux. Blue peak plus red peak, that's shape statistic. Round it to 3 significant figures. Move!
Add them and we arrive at 121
